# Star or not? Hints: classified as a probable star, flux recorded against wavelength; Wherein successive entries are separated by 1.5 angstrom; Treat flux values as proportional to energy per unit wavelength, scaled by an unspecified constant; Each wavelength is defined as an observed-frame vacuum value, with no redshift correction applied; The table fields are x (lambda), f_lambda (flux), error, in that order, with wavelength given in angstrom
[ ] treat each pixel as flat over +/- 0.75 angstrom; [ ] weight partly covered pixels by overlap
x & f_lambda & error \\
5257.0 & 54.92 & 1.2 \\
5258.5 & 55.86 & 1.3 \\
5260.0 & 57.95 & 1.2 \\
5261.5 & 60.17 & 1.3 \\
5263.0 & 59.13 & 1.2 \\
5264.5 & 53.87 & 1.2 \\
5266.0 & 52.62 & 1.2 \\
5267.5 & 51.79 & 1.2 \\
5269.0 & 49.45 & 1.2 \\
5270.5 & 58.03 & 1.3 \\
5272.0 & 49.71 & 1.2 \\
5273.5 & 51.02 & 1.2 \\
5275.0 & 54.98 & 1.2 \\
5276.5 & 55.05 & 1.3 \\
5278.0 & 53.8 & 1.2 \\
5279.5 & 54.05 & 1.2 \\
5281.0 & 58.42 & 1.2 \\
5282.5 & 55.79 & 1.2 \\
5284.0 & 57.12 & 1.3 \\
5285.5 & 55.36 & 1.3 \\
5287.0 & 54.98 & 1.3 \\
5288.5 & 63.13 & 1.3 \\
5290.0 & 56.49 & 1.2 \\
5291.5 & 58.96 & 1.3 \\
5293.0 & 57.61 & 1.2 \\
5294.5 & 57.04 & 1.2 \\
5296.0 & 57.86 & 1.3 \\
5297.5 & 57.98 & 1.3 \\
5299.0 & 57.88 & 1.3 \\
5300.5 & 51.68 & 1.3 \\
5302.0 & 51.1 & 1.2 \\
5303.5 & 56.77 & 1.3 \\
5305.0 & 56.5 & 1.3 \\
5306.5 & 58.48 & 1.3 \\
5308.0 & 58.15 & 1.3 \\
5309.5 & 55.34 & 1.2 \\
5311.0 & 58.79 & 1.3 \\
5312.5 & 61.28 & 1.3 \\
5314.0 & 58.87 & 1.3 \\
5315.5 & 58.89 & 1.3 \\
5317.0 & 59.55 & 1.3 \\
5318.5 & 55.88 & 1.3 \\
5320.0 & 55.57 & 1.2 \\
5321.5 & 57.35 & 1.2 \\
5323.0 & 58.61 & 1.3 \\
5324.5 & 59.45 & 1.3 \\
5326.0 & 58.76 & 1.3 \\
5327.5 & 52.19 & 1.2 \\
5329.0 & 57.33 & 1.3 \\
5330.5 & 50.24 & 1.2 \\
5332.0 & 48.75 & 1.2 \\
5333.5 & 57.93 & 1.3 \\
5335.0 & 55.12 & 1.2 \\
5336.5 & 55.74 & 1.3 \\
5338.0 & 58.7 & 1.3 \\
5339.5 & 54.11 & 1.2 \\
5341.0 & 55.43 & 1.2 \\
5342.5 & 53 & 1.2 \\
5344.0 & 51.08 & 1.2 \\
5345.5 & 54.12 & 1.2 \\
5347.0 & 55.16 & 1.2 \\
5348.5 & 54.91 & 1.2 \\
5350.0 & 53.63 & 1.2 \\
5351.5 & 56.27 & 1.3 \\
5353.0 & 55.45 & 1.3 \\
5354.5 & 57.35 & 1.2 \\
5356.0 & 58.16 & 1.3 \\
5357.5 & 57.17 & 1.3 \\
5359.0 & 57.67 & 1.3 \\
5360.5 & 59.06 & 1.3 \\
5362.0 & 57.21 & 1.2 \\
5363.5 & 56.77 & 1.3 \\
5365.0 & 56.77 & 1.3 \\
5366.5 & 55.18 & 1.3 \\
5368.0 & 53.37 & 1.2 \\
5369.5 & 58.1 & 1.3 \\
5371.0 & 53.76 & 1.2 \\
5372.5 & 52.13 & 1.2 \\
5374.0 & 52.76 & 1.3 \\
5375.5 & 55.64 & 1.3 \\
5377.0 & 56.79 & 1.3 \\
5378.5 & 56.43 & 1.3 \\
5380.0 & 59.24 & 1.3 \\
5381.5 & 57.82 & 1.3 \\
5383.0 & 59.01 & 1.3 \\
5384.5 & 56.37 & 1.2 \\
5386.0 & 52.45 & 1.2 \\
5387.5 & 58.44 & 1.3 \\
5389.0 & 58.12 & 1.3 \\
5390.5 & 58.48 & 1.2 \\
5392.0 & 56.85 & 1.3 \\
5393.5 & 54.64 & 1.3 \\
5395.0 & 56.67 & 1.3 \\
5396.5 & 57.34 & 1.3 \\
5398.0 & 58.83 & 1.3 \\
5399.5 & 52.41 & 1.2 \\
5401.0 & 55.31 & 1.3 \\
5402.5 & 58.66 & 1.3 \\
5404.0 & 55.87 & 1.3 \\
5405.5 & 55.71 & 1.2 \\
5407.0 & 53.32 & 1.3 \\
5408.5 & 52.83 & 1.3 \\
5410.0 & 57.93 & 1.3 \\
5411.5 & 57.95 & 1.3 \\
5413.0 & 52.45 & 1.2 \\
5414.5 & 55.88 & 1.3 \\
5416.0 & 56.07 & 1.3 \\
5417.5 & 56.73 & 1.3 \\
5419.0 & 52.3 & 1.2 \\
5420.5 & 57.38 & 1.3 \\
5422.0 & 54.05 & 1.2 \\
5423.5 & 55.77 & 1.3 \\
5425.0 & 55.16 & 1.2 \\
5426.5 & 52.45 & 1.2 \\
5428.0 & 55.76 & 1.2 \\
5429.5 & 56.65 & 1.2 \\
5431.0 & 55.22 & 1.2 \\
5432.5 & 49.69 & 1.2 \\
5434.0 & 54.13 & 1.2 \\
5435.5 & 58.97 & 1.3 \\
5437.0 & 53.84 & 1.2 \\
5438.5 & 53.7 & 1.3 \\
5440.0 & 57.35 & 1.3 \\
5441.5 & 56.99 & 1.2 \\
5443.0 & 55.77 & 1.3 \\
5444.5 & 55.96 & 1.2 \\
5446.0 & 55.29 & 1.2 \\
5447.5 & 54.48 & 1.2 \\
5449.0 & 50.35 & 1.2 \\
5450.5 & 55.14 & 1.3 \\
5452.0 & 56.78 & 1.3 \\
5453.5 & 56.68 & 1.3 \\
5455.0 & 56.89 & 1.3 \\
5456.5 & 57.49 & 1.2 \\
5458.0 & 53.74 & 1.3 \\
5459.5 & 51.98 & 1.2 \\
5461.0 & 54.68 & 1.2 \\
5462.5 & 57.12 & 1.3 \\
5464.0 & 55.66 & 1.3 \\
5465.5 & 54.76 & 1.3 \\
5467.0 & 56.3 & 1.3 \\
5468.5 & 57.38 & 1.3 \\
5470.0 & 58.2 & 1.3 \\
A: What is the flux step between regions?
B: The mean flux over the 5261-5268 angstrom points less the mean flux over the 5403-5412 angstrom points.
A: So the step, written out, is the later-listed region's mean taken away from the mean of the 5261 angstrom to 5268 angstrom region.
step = -0.1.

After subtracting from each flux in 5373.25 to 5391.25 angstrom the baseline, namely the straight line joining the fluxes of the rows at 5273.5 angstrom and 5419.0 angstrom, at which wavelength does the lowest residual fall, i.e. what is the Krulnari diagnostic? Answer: 5386.0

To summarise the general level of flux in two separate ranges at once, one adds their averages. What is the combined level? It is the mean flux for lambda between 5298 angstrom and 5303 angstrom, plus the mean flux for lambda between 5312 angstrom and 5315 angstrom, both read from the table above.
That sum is 114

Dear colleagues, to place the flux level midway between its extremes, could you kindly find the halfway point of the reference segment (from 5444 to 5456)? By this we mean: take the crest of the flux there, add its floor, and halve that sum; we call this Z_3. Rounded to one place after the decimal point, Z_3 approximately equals 53.6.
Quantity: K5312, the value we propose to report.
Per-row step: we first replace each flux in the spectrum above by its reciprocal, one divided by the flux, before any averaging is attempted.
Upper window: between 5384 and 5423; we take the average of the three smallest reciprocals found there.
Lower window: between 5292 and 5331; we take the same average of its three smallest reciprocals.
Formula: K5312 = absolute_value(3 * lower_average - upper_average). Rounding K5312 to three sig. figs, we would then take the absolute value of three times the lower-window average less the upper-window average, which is 0.0329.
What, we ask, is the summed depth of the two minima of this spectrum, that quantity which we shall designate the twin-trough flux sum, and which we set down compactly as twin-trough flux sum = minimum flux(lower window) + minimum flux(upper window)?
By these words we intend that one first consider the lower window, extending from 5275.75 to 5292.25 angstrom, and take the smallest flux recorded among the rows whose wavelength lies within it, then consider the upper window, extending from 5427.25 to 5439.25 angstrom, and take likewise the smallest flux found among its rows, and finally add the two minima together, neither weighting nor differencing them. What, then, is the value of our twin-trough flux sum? 103.5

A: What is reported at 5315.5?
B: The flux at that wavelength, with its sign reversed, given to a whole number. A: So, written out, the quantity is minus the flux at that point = -59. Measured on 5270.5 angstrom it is -58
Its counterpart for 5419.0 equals -52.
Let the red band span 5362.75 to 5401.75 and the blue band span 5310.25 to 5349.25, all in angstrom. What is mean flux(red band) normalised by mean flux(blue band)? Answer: 1.002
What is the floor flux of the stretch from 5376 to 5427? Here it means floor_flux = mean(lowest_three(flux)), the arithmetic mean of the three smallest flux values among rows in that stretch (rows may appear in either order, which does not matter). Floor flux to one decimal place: 52.4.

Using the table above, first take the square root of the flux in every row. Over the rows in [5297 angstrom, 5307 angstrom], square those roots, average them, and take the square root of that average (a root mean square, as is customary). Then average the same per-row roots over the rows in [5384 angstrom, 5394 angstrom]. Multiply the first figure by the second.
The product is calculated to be 56.1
